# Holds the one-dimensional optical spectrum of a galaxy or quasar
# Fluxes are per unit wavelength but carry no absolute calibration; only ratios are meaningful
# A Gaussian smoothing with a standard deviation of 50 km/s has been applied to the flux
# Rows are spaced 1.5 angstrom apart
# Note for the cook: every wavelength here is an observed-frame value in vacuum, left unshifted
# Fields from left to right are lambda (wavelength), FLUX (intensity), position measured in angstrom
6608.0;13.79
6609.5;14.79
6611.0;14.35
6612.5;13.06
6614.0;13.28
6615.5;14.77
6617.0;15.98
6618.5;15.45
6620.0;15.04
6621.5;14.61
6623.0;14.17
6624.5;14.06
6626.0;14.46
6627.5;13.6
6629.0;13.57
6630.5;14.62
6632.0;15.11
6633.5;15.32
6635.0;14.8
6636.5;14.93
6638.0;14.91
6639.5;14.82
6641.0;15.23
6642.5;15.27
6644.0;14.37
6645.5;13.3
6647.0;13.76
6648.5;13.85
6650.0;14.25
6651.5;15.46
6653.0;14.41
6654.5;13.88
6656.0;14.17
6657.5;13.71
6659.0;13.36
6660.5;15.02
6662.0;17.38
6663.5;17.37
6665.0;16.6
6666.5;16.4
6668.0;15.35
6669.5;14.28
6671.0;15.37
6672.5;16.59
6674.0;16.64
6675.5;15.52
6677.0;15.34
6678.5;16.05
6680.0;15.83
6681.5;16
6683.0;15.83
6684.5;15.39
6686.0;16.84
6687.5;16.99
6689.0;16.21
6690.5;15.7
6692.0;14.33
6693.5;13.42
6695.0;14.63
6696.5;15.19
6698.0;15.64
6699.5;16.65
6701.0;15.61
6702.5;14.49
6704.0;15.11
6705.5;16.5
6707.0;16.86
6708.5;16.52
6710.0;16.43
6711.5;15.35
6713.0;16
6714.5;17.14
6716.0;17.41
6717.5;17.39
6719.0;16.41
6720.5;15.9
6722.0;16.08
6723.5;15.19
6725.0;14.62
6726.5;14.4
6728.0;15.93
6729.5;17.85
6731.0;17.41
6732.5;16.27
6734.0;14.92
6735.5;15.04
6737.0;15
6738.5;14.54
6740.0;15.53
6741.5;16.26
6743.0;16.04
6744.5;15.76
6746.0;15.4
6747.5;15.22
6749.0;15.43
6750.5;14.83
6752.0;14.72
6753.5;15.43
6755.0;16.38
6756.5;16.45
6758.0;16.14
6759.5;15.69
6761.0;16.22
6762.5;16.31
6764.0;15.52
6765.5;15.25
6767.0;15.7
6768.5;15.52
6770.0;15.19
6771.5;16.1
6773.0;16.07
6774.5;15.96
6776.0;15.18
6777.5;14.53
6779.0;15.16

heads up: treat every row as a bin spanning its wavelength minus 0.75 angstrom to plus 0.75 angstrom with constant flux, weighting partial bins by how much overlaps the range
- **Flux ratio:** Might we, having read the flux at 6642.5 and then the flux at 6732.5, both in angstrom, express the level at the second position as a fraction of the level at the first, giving 1.07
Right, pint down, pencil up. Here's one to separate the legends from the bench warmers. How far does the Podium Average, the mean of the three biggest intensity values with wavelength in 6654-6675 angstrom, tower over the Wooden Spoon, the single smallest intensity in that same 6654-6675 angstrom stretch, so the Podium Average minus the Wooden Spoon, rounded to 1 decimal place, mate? 3.8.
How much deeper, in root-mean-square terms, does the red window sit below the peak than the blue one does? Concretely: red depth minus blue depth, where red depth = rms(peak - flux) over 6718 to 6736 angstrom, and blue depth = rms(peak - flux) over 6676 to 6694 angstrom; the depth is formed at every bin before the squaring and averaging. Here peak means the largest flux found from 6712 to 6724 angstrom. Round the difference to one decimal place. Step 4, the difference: -0.1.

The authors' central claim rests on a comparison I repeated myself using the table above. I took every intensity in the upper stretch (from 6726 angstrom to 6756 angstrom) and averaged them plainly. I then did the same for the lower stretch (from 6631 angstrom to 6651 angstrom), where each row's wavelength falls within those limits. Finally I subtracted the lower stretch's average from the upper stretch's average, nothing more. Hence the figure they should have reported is 1.0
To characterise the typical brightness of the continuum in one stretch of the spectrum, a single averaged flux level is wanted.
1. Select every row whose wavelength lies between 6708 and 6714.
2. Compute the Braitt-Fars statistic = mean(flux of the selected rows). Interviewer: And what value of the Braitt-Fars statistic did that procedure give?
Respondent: 16.1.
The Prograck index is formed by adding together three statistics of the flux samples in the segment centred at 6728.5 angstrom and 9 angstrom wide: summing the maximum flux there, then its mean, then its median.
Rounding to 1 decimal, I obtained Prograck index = 50.0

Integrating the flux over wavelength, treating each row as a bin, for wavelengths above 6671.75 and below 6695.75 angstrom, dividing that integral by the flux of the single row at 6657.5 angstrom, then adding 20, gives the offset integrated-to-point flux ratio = 47.5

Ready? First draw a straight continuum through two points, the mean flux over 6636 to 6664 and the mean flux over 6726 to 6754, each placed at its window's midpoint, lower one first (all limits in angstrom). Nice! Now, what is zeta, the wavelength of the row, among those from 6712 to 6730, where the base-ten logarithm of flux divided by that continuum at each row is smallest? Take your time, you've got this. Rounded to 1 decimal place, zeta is 6726.5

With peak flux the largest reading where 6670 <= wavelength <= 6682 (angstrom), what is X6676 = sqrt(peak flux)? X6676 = 4.08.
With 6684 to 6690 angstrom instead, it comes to 4.12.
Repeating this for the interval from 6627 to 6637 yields 3.91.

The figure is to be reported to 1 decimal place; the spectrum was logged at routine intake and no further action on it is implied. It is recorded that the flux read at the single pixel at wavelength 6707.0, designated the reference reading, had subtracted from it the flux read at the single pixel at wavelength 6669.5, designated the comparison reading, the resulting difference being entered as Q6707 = 2.6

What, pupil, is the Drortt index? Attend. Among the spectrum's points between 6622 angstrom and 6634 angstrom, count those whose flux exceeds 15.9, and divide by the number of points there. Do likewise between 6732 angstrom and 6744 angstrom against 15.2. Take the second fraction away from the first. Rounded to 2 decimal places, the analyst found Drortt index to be -0.50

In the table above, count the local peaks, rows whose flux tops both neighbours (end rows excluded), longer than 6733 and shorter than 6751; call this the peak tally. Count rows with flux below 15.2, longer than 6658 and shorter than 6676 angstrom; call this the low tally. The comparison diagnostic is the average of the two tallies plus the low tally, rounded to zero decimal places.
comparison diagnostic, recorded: 6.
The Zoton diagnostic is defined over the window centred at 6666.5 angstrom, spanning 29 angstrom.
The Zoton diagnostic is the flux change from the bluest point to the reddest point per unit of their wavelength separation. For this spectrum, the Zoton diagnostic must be 0.05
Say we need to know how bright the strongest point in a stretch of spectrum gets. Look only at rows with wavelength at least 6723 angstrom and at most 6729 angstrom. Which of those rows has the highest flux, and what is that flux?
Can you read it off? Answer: 15.93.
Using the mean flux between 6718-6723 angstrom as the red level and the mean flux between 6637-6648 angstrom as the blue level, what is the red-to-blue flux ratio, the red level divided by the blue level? 1.11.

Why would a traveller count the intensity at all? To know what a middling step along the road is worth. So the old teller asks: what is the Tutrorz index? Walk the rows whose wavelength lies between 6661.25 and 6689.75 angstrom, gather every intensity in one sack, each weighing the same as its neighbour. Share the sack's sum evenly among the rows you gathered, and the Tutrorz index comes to 16.1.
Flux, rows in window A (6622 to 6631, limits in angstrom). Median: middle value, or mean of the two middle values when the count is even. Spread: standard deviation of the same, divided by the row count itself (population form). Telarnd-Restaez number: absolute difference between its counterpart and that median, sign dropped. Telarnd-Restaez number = 13.7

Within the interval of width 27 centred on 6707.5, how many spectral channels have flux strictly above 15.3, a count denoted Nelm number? 14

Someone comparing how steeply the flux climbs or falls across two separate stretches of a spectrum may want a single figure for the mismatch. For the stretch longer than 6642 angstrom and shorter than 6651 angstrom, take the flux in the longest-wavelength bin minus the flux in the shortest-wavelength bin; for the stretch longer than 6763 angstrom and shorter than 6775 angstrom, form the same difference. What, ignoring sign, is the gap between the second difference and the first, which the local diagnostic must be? 1.5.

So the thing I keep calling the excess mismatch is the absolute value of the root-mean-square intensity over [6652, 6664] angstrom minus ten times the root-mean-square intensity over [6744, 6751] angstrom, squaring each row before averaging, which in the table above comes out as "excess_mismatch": 138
